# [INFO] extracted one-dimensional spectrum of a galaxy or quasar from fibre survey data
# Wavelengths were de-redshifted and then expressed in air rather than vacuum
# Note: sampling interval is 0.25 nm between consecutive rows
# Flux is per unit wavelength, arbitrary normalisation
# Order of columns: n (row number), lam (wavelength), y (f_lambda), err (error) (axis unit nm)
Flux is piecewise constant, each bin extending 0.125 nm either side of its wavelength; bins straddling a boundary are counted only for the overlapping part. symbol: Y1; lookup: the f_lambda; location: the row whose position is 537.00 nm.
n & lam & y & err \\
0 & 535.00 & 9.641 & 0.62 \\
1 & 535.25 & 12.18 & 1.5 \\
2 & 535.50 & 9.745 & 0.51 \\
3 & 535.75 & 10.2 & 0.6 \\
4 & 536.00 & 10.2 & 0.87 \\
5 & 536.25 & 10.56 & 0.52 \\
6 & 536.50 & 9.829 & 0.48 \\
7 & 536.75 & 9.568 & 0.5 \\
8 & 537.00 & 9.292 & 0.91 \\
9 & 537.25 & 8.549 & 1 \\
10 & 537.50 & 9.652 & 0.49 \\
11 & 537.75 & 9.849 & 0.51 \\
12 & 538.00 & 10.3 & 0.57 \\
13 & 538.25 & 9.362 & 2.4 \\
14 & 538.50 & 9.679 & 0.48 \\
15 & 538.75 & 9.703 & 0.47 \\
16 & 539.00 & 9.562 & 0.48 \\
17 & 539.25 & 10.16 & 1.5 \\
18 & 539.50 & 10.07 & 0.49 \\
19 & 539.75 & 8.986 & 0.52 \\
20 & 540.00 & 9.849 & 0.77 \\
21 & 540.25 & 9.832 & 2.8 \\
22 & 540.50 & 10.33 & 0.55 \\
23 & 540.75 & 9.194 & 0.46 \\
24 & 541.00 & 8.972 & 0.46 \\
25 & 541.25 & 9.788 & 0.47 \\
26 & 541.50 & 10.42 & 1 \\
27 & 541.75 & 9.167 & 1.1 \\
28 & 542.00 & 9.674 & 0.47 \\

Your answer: 9.292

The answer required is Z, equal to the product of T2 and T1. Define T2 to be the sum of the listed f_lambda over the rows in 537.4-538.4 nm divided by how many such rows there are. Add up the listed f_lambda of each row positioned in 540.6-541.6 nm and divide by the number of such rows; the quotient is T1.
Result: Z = 94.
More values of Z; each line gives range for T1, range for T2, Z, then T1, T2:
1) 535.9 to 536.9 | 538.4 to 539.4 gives 98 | 10.0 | 9.8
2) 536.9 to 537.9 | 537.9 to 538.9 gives 91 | 9.3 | 9.8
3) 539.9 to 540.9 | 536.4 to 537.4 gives 91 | 9.8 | 9.3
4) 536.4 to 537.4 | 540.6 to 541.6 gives 89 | 9.3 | 9.6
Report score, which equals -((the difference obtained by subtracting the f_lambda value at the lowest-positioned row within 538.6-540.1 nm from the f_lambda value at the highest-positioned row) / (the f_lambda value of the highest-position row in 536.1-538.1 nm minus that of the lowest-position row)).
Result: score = 0.6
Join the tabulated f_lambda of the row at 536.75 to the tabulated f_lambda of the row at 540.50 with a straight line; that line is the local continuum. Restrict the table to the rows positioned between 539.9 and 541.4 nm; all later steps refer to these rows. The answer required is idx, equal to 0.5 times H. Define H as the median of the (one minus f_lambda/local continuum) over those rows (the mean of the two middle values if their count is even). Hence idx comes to 0.027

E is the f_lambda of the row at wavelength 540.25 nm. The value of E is 9.832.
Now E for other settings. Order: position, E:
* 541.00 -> 8.972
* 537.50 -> 9.652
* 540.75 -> 9.194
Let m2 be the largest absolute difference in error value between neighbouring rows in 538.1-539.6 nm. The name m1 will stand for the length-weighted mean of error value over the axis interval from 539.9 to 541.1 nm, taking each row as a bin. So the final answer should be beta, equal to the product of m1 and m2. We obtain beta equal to 2.0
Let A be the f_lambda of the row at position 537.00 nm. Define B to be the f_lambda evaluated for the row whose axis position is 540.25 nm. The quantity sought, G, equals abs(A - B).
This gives 0.54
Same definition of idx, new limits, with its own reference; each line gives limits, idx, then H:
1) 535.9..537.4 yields -0.008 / -0.02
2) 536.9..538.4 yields 0.010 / 0.02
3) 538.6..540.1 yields 0.016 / 0.03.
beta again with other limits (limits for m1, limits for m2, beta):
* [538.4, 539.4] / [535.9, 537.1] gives 0.3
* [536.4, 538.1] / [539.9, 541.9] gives 1.4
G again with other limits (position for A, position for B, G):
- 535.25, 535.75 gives 1.98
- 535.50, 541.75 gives 0.58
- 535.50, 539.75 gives 0.76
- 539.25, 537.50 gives 0.51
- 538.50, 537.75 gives 0.17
